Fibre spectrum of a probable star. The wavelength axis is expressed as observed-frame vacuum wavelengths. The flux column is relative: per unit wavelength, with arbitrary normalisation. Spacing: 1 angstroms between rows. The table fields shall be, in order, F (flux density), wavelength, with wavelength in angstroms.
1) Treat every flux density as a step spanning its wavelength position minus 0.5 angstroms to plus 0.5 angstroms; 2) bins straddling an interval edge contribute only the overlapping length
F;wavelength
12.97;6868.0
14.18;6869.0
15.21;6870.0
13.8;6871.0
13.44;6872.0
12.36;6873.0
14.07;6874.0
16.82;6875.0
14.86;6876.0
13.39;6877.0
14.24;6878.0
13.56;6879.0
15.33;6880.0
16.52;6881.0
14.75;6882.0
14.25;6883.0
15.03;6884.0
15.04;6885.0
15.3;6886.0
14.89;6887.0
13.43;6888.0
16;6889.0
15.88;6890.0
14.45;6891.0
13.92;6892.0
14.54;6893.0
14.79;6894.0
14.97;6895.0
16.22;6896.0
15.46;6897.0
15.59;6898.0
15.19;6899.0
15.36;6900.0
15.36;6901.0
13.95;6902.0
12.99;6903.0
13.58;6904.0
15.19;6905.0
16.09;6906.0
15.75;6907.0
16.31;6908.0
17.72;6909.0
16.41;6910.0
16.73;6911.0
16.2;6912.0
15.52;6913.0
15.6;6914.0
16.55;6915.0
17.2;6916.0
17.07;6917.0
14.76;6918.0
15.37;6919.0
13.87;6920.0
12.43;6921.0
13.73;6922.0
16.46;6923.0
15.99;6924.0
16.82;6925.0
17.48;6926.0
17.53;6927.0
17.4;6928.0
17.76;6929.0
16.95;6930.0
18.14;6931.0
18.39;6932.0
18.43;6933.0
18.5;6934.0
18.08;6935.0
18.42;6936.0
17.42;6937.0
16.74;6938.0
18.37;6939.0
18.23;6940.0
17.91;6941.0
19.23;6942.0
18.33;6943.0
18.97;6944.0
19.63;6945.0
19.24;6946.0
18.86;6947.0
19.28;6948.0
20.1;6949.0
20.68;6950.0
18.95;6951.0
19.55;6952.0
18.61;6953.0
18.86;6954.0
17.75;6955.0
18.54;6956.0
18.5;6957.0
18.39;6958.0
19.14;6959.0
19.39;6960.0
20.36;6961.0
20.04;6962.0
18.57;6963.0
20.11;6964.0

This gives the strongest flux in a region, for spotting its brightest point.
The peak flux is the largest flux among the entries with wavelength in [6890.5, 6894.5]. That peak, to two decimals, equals 14.79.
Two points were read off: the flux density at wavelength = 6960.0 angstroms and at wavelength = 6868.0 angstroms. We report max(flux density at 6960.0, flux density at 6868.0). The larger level 19.4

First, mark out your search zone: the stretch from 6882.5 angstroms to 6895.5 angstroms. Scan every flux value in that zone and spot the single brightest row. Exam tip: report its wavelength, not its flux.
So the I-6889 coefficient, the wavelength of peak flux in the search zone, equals 6889.0 angstroms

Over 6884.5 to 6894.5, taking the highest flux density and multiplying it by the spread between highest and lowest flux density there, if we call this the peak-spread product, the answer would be 41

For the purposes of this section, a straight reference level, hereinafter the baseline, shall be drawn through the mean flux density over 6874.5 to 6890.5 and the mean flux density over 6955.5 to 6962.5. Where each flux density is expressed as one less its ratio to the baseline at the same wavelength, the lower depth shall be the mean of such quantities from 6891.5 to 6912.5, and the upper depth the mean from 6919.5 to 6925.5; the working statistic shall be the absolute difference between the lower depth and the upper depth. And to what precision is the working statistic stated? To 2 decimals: 0.09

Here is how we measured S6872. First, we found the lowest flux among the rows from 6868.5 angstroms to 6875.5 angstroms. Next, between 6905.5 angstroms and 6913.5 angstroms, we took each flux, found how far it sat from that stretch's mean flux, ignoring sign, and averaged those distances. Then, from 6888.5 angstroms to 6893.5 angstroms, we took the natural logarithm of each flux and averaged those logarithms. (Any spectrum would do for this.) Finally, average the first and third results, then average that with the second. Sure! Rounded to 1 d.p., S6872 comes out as 4.0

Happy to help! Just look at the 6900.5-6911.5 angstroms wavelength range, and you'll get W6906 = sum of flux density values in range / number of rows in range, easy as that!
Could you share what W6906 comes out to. 15.5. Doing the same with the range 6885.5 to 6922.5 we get 15.3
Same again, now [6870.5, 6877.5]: 14.1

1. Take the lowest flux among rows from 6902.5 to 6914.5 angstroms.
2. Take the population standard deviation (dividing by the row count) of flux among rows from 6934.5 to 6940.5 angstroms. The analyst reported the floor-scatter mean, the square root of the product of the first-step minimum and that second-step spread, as 2.8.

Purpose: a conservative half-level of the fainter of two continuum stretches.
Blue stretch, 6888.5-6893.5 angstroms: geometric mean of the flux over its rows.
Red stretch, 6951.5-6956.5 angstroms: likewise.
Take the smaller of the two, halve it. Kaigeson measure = 7.5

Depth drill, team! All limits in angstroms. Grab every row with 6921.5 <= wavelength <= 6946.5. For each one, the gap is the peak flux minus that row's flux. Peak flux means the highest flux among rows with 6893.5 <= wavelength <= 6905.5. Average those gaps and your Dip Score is -1.5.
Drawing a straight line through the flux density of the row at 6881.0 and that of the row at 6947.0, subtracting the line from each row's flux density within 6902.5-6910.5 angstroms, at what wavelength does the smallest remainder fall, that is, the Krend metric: 6903.0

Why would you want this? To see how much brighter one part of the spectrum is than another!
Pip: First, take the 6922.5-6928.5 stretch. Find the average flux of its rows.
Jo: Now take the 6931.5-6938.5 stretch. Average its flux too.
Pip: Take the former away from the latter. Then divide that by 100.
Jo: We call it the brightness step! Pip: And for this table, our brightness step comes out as 0.01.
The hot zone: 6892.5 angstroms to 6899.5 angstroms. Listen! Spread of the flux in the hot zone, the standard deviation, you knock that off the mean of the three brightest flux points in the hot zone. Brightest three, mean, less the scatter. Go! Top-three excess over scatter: 15.2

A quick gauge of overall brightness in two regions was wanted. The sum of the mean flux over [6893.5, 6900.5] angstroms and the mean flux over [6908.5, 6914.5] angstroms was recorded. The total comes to 31.7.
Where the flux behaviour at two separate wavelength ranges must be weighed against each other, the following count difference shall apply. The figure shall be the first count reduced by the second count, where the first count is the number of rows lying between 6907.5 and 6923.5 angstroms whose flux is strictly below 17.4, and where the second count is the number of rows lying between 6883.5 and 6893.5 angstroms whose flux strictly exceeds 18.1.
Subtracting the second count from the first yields 15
